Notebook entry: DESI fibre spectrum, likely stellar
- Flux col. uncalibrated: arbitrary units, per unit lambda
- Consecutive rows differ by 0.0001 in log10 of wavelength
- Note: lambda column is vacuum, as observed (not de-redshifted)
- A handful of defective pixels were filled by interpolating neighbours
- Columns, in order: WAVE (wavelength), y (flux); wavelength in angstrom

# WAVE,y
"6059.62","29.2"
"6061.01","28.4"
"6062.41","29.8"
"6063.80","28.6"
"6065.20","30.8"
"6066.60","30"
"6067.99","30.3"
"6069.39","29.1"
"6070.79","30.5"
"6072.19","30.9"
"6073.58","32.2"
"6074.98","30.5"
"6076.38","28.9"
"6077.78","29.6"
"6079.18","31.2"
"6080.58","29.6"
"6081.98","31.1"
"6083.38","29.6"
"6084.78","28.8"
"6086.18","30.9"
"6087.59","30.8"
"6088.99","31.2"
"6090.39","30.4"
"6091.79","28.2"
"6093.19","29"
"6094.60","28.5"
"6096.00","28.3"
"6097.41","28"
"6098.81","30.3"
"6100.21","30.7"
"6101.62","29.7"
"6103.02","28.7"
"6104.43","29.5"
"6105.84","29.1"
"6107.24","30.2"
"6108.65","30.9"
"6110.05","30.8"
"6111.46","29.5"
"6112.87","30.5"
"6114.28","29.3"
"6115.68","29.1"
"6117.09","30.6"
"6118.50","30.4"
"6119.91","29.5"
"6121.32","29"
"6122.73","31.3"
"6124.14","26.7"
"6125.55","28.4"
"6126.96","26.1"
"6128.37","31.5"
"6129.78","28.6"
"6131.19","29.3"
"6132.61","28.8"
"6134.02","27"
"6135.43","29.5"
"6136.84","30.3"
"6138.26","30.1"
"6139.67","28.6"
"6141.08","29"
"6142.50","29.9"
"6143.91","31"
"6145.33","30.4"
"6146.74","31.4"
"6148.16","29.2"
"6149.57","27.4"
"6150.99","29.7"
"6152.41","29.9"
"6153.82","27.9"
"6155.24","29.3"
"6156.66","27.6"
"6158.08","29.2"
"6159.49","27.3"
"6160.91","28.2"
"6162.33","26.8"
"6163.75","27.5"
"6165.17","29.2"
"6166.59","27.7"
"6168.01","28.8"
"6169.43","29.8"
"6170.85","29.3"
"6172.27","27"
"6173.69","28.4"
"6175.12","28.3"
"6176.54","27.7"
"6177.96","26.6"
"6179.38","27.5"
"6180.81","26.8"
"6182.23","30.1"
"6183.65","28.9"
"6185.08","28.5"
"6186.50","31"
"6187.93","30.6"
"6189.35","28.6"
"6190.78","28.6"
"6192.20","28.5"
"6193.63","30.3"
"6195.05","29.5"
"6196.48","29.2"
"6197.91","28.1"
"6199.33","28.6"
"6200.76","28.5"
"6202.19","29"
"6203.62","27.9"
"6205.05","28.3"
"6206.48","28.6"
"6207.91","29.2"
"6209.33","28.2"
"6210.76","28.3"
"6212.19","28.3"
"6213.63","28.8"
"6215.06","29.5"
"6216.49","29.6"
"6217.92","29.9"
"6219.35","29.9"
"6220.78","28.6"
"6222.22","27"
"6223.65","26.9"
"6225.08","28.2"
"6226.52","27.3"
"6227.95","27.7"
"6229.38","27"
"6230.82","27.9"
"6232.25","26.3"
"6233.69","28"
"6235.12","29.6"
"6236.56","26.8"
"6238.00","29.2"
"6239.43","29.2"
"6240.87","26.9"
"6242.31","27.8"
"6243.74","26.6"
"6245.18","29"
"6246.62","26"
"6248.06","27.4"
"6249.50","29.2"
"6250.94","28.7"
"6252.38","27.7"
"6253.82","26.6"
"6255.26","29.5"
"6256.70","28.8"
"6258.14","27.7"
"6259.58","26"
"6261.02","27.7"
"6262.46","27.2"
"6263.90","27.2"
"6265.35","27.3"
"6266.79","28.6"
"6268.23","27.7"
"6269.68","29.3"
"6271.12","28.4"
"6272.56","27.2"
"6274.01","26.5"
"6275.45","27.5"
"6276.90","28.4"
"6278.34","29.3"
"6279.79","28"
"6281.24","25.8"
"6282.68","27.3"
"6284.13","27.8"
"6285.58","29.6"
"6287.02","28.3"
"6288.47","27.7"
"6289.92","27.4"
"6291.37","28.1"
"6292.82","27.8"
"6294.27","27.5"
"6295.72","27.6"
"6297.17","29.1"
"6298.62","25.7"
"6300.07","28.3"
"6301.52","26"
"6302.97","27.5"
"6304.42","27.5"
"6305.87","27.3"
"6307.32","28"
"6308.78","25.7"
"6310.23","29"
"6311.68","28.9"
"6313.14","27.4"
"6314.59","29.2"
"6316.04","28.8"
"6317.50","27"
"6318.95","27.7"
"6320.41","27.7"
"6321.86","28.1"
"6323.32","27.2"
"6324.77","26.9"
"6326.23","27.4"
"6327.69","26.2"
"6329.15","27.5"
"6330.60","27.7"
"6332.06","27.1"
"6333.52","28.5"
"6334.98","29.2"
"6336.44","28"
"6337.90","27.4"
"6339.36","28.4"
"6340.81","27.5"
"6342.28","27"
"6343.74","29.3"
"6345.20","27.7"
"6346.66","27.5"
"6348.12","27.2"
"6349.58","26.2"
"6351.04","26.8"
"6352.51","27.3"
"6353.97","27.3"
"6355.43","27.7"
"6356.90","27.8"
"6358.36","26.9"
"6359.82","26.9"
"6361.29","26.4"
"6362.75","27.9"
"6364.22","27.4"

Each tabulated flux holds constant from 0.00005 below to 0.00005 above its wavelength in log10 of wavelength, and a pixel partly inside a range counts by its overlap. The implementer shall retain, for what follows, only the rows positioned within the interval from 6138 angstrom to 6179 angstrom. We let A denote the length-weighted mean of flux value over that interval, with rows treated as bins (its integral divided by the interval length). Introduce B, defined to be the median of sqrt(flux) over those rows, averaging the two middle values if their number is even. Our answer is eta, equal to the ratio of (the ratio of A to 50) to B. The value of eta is 0.1070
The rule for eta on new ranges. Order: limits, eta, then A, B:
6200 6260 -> 0.1059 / 28.1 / 5.32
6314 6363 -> 0.1051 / 27.6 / 5.24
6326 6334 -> 0.1044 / 27.4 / 5.24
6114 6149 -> 0.1086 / 29.4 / 5.41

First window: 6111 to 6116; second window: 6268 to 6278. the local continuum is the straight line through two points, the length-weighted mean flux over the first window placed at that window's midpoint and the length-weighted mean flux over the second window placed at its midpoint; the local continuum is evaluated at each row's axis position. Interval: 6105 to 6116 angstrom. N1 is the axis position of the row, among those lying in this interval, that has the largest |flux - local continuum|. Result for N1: 6108.65 angstrom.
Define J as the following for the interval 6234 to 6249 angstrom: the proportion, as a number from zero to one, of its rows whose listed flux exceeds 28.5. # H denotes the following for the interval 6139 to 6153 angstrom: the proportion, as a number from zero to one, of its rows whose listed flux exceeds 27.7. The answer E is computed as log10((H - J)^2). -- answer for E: -0.6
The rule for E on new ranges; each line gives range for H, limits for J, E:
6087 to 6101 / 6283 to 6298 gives -0.2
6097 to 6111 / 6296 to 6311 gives -0.2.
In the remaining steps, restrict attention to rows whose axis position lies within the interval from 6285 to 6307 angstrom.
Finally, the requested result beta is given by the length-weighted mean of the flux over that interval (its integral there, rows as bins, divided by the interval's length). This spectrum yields 27.7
